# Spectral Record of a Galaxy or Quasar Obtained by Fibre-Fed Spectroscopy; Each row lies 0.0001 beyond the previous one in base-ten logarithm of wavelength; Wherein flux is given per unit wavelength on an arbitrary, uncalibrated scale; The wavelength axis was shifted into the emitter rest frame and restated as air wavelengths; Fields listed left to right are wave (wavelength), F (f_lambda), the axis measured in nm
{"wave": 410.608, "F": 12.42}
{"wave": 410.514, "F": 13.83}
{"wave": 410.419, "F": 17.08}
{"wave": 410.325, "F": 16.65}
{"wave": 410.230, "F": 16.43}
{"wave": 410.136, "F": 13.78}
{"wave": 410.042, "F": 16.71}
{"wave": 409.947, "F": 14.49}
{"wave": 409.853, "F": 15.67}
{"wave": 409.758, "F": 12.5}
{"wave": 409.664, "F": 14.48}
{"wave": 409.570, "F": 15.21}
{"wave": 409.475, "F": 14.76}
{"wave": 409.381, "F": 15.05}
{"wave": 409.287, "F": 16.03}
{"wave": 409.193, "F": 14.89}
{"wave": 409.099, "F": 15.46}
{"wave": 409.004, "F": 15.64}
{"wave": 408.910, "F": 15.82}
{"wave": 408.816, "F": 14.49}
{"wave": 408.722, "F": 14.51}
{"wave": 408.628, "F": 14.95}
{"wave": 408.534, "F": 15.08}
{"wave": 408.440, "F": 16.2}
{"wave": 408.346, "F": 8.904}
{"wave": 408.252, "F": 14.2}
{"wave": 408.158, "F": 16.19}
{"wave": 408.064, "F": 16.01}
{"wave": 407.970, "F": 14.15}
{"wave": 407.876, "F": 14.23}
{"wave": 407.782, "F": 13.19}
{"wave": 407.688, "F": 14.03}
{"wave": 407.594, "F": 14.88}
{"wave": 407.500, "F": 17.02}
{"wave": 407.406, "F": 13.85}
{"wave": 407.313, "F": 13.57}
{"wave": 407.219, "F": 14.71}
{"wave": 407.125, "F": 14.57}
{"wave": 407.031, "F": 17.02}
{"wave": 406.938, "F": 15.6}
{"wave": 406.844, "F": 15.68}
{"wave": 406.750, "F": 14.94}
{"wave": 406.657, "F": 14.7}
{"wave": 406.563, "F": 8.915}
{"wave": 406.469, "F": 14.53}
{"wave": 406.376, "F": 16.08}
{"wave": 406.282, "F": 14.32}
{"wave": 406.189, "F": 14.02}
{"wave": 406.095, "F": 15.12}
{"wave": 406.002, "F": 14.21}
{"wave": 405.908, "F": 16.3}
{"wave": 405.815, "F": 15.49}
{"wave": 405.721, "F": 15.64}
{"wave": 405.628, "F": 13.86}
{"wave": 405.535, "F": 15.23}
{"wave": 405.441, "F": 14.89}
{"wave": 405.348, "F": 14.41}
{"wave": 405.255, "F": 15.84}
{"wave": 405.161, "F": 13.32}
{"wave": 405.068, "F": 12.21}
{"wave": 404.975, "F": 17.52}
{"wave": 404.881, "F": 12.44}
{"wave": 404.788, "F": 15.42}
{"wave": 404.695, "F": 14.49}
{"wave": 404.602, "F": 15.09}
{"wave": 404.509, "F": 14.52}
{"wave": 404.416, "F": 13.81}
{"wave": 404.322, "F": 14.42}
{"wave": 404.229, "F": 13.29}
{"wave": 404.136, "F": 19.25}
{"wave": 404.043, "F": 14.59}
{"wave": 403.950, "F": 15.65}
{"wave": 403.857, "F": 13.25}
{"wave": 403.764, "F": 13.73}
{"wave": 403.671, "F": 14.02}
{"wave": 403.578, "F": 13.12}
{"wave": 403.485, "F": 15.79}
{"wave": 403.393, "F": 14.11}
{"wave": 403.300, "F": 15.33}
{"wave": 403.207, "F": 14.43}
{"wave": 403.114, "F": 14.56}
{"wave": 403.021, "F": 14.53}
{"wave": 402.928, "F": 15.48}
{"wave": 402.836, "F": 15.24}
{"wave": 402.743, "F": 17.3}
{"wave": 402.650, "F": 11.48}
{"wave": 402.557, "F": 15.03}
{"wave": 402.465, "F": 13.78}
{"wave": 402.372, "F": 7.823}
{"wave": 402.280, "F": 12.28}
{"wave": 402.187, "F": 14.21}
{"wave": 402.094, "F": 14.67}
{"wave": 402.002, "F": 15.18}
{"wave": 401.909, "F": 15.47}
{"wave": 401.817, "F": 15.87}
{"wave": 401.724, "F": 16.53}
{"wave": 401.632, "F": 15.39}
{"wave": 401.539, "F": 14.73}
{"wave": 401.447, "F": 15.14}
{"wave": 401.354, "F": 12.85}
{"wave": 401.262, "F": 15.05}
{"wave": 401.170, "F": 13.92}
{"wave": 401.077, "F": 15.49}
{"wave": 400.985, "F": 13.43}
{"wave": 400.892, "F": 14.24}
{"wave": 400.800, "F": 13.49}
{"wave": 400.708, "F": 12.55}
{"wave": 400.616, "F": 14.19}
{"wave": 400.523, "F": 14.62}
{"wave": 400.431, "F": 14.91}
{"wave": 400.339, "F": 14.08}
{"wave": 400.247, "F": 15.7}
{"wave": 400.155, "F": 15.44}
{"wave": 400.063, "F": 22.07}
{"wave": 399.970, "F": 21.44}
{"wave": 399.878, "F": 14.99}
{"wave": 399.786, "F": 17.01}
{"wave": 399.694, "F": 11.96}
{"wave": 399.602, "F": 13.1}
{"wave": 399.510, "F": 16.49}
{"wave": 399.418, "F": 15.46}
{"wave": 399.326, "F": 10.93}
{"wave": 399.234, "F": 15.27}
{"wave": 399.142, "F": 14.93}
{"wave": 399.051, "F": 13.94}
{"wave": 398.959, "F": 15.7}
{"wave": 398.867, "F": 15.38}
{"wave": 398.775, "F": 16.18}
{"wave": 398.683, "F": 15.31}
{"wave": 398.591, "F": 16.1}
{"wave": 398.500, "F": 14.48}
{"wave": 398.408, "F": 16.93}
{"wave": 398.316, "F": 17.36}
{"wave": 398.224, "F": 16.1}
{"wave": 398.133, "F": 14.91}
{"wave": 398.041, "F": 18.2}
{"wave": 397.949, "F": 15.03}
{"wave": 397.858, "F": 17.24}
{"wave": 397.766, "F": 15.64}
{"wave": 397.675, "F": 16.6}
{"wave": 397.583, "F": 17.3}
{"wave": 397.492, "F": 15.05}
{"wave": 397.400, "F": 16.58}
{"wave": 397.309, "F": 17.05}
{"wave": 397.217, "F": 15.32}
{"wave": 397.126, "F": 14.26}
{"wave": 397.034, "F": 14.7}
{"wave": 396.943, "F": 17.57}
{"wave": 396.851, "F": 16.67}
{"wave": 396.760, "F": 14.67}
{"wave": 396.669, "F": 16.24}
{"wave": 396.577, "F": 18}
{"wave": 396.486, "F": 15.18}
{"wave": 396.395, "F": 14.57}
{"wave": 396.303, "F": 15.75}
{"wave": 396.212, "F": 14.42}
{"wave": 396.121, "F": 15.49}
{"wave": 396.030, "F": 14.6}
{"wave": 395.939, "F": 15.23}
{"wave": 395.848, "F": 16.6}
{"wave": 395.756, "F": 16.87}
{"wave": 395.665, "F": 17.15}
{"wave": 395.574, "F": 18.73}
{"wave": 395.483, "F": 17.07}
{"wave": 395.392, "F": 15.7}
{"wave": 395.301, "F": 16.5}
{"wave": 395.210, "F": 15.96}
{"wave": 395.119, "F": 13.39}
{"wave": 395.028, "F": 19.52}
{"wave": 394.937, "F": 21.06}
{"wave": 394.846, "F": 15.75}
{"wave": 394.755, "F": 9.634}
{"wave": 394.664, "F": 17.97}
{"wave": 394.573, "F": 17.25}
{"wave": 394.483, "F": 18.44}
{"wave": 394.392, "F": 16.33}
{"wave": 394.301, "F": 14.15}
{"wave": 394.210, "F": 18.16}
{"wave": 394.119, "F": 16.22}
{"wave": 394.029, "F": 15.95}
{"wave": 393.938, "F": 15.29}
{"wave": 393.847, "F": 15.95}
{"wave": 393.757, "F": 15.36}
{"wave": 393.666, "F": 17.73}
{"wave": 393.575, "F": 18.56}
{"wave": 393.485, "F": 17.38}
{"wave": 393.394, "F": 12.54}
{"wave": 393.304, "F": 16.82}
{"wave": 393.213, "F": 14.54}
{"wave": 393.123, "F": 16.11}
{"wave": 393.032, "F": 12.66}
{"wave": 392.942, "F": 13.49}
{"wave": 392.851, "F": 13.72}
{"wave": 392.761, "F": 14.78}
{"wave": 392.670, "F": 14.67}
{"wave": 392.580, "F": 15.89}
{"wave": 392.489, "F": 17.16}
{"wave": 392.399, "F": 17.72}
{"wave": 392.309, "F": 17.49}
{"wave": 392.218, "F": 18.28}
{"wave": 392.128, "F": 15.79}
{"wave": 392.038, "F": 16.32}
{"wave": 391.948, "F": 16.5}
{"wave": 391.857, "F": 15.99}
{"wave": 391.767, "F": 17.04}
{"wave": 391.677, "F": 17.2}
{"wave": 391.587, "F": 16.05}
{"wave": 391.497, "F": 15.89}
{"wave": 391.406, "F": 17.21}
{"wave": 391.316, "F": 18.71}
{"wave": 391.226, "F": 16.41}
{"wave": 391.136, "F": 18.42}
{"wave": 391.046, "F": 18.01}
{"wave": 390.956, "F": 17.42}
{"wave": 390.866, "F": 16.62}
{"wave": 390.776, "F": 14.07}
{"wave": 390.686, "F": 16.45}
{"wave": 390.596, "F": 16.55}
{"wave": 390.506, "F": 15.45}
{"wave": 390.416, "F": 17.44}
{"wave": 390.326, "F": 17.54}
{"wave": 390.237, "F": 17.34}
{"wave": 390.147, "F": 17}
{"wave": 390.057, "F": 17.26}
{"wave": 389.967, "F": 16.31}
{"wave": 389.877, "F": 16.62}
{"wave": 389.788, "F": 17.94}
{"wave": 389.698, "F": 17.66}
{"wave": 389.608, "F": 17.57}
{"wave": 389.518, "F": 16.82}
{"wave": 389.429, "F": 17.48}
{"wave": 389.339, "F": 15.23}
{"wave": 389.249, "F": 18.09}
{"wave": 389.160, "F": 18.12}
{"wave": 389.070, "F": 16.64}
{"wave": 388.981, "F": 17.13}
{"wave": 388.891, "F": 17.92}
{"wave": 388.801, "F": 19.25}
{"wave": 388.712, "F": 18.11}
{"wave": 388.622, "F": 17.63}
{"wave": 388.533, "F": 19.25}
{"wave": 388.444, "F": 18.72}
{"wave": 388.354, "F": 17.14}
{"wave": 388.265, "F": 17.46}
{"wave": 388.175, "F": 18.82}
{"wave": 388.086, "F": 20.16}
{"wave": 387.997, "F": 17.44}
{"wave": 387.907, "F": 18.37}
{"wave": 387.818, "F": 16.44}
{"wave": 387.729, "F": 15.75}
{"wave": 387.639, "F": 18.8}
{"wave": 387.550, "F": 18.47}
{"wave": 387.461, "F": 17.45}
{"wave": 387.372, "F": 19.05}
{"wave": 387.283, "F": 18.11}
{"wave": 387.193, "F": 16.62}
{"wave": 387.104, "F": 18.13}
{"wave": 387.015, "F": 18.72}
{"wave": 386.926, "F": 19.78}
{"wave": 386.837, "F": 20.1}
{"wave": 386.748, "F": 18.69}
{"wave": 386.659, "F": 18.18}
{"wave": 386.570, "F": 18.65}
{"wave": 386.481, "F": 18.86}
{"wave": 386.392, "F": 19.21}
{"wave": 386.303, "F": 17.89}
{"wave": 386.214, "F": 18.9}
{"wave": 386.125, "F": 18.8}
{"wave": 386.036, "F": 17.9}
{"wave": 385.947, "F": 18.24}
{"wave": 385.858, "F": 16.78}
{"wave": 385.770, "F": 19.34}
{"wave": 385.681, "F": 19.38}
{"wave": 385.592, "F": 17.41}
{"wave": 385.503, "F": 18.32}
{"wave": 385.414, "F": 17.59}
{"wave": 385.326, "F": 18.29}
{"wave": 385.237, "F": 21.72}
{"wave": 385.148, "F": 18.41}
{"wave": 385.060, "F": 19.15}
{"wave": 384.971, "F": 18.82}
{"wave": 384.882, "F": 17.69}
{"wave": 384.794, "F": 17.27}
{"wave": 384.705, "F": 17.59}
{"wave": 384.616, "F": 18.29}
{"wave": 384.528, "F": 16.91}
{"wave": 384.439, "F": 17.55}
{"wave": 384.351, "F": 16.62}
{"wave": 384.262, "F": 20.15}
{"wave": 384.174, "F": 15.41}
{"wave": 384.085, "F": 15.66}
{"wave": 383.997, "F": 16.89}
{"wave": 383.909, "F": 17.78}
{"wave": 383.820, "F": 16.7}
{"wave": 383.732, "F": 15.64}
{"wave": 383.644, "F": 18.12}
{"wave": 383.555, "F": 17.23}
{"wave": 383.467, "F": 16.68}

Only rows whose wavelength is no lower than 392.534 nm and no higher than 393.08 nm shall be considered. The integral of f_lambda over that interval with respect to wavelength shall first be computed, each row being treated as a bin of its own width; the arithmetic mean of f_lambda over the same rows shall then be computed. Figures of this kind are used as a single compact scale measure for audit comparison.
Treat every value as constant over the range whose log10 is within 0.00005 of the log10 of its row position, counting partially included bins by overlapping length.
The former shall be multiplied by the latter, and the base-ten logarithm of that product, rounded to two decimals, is 2.04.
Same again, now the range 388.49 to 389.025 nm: 2.25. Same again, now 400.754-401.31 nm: 2.05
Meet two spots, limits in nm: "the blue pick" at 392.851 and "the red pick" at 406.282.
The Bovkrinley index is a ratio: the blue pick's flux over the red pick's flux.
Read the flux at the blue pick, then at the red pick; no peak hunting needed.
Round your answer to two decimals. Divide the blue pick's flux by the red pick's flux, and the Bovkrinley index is 0.96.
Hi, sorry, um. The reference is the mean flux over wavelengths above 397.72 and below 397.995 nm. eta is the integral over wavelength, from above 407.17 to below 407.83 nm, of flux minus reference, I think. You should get -1.0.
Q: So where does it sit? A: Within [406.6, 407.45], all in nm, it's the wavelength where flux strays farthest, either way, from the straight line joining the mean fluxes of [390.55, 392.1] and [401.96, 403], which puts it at 407.031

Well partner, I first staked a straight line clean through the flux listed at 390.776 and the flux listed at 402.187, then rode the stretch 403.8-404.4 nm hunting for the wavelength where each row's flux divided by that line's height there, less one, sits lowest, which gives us 403.857 nm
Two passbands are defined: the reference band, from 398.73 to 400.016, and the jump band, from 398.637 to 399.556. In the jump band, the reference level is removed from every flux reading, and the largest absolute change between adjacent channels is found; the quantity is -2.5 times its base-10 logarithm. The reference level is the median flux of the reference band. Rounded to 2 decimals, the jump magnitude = -1.64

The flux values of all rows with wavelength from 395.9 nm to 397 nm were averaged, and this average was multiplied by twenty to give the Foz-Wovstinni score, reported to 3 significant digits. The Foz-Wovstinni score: 314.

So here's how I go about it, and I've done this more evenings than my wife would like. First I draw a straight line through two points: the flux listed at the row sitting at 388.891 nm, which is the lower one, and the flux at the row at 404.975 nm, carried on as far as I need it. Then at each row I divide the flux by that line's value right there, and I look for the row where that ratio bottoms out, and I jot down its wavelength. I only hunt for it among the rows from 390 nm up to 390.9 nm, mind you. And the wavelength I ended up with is 390.776 nm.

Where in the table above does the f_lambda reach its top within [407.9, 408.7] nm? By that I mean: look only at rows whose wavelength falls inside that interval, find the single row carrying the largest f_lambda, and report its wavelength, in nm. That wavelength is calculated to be 408.440 nm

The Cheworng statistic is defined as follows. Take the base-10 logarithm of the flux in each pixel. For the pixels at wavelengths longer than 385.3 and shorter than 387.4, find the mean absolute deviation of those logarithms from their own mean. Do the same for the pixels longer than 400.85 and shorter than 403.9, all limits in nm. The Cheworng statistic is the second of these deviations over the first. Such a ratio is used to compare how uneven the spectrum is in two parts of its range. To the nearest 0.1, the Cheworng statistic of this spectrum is 2.3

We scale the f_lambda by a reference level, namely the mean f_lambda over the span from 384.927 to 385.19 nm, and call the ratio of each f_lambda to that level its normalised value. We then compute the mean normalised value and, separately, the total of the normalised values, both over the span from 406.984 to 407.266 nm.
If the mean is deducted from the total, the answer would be 1.6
